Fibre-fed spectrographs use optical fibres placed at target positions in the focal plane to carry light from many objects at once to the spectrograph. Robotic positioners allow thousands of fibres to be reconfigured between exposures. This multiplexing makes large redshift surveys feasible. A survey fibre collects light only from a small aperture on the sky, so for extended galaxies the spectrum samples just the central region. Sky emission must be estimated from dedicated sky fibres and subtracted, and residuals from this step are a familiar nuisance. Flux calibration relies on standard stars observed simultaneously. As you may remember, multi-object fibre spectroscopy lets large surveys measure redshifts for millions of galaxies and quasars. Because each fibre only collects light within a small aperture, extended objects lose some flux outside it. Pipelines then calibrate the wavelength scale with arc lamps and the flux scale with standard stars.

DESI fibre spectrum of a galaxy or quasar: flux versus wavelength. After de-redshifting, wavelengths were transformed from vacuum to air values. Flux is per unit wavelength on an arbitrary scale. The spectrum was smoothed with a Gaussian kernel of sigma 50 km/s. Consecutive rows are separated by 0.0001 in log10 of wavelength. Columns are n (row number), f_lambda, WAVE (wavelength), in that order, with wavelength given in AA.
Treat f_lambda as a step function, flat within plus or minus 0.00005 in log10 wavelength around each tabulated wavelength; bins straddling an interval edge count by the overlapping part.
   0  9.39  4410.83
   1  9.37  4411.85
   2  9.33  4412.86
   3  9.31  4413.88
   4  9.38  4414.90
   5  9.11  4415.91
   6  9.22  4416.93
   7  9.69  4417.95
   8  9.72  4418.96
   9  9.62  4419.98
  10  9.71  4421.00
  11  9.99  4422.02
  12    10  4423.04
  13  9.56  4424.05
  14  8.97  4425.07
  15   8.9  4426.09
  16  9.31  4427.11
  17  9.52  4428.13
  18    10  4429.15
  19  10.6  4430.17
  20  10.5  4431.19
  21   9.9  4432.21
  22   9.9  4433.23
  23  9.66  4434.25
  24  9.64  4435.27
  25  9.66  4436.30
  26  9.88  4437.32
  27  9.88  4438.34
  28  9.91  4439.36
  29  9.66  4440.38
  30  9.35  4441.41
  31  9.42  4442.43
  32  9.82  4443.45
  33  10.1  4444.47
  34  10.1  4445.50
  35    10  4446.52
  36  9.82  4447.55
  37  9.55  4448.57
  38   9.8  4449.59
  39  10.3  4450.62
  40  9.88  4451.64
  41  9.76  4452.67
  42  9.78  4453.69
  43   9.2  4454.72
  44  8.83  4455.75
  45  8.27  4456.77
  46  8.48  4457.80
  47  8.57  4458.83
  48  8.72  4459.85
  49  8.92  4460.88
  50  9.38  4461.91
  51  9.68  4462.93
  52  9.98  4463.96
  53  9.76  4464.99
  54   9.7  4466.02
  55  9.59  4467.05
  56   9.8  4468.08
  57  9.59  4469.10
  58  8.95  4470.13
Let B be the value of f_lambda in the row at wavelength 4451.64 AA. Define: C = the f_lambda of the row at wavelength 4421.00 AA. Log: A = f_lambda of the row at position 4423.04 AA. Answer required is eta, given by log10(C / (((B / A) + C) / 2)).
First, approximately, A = 10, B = 9.88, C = 9.71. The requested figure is 0.259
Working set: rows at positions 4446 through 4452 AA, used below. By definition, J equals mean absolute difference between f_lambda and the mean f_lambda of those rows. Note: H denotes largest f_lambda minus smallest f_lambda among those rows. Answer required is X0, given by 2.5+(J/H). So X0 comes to 2.73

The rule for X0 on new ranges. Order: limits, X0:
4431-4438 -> 2.72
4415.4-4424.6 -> 2.75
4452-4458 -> 2.85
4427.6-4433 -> 2.83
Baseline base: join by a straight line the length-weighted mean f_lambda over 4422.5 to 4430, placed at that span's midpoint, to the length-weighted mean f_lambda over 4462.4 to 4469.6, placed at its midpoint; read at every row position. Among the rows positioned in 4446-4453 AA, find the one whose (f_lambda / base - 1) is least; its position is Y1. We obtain 4448.57 AA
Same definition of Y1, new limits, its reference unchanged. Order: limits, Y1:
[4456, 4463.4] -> 4456.77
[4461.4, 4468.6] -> 4461.91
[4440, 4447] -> 4441.41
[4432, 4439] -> 4435.27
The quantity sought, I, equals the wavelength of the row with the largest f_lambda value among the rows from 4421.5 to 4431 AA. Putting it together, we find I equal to 4430.17 AA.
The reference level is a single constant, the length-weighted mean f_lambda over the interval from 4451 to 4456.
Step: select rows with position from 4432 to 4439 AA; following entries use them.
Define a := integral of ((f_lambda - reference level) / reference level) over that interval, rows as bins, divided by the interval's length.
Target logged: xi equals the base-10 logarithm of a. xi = -1.59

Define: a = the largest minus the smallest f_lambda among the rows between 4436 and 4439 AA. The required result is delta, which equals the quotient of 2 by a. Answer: 9.1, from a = 0.2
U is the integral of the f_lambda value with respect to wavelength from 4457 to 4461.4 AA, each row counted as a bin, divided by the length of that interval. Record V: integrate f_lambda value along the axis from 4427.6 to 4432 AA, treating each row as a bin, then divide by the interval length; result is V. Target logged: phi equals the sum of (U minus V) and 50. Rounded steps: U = 8.6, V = 10.1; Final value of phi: 48.5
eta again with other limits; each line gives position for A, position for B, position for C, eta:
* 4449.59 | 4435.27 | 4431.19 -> 0.262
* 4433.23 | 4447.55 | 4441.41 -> 0.257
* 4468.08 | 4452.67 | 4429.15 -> 0.260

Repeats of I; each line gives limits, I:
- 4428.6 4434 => 4430.17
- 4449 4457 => 4450.62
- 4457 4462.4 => 4461.91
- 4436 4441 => 4439.36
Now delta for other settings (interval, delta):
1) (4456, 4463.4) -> 1.4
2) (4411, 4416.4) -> 7.4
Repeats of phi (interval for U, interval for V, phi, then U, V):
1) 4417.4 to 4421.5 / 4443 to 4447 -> 49.7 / 9.7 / 10.0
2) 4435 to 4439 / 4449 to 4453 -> 49.8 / 9.8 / 9.9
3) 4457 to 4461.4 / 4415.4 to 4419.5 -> 49.2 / 8.6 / 9.4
